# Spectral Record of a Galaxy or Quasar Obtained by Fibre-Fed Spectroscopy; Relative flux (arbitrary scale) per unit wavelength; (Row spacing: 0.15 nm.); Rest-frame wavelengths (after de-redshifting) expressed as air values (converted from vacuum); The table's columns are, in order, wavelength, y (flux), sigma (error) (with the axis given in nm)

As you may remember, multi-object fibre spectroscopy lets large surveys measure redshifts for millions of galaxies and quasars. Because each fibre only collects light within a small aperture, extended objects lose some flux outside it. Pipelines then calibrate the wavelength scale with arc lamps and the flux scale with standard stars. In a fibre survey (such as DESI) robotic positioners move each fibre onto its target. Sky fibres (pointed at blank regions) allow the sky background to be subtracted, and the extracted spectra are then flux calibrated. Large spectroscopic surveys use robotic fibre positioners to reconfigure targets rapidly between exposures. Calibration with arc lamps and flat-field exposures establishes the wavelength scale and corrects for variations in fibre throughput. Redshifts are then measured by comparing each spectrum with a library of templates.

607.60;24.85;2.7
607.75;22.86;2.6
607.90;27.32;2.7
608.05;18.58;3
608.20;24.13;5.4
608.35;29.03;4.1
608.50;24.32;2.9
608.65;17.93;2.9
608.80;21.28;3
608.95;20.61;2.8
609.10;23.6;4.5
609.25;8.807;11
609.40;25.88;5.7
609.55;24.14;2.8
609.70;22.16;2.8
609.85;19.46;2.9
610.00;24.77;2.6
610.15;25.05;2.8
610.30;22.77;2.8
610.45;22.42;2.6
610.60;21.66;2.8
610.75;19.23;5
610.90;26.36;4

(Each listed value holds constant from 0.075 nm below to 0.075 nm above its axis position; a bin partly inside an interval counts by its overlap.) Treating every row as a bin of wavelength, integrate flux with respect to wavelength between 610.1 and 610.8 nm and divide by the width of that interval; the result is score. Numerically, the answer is 22.2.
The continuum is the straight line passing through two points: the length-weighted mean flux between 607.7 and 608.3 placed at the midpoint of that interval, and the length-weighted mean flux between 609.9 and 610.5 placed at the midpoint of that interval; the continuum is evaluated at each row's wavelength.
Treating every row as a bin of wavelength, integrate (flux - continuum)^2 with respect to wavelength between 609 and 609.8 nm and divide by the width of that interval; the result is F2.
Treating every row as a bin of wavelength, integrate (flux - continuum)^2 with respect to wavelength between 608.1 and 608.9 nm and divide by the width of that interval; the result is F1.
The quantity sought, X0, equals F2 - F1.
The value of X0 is 29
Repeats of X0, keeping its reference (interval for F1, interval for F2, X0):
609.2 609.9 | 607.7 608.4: -30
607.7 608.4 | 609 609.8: 29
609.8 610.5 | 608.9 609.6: 45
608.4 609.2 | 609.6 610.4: -12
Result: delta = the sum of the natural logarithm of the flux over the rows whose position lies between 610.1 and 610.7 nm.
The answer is 12.5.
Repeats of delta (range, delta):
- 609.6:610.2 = 12.5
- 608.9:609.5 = 11.6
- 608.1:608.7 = 12.6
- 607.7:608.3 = 12.5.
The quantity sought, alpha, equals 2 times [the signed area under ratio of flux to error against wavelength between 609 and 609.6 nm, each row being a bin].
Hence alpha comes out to 5.7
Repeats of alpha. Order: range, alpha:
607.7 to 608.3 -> 8.8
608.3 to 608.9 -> 8.6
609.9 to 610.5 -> 10.5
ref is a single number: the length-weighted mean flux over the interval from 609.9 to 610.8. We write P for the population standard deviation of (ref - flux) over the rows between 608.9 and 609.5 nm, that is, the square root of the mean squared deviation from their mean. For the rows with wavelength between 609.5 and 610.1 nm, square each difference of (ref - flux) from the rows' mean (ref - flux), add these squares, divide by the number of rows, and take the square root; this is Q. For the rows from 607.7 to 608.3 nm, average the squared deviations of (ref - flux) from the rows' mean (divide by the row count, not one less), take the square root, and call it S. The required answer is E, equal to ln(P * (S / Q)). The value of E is 2.3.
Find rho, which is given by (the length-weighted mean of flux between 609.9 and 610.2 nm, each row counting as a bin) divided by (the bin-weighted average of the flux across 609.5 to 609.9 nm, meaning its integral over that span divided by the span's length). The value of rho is 1.11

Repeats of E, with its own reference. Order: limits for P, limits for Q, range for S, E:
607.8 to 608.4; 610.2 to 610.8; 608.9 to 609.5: 2.9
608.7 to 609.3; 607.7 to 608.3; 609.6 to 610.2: 1.4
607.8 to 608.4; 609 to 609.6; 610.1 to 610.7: -0.3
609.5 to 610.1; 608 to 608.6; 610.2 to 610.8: -0.3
